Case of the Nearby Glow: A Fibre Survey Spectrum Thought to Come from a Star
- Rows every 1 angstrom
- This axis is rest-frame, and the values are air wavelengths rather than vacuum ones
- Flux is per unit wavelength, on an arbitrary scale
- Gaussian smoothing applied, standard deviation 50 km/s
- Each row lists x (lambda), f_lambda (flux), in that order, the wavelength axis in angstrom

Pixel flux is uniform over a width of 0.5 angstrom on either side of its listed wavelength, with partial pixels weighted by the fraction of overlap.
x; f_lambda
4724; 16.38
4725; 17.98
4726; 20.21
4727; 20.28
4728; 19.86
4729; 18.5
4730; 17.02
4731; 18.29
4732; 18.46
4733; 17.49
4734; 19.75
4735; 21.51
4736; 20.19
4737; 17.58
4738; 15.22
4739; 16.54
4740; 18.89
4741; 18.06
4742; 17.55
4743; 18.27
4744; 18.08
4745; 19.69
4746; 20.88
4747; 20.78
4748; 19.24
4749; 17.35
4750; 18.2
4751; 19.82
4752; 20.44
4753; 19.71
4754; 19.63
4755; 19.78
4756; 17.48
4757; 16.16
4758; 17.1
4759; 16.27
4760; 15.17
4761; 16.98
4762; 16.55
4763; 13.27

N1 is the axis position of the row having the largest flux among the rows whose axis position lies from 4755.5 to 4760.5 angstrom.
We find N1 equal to 4756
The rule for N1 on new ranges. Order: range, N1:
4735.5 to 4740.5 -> 4736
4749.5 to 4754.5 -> 4752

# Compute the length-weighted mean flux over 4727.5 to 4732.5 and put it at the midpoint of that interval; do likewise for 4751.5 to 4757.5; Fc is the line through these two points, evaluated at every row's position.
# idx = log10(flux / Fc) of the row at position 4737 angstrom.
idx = -0.02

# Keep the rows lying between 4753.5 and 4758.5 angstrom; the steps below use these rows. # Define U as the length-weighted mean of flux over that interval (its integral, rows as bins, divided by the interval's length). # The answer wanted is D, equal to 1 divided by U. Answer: 0.055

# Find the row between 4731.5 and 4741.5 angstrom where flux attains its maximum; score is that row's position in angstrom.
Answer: 4735 angstrom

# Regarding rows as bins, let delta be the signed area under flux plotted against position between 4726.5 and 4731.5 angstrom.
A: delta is 94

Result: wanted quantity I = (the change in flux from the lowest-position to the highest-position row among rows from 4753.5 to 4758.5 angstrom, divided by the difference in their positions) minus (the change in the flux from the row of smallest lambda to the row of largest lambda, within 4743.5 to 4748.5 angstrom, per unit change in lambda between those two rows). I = -0.9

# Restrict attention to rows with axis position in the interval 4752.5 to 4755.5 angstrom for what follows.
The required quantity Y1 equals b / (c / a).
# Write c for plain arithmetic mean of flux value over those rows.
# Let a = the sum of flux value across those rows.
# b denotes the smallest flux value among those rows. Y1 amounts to 59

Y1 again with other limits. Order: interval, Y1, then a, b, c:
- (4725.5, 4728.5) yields 60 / 60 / 19.86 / 20.1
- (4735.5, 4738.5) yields 46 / 53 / 15.22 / 17.7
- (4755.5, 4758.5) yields 48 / 51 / 16.16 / 16.9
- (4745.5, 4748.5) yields 58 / 61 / 19.24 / 20.3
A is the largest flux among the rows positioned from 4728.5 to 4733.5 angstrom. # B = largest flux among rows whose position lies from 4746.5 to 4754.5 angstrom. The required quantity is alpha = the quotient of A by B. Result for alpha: 0.89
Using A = 18.5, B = 20.78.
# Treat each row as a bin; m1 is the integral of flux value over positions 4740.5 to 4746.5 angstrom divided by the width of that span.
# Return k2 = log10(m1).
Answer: 1.27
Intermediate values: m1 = 18.8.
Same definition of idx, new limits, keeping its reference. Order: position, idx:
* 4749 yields -0.03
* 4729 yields 0.00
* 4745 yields 0.02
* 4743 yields -0.01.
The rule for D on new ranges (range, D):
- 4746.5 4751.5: 0.052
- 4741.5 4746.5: 0.053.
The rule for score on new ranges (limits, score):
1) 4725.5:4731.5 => 4727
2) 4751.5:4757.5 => 4752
